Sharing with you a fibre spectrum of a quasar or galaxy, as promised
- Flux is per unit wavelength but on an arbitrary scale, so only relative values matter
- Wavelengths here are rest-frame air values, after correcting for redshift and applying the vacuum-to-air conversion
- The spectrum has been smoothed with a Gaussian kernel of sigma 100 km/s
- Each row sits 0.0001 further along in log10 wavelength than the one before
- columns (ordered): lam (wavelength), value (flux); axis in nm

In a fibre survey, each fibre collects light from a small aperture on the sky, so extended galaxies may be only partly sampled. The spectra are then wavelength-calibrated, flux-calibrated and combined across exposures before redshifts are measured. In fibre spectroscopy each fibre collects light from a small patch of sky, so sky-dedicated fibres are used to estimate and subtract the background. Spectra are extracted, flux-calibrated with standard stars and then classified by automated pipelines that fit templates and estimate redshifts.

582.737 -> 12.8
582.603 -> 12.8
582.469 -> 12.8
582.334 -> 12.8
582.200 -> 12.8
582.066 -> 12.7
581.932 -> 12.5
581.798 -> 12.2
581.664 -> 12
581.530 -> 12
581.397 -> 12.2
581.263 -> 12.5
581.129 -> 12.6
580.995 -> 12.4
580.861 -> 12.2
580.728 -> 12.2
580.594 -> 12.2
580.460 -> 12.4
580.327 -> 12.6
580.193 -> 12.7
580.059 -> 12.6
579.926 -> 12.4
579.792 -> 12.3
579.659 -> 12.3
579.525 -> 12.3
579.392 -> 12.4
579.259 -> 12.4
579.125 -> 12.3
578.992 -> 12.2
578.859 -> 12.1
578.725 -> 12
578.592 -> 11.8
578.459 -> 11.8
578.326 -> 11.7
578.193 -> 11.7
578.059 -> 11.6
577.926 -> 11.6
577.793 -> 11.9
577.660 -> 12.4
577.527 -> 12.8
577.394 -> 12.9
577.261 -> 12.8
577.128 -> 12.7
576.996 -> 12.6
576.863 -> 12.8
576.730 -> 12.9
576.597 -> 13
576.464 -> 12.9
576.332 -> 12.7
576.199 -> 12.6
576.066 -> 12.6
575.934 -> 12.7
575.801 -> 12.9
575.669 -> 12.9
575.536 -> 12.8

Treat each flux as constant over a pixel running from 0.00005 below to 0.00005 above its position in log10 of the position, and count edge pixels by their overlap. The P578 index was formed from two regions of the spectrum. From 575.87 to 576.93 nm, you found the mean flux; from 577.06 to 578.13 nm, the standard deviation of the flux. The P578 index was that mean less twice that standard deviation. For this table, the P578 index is 11.7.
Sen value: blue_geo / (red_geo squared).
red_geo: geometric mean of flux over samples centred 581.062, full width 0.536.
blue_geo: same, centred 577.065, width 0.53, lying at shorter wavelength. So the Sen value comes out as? 0.0824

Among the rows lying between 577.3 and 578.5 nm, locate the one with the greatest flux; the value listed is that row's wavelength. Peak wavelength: 577.394 nm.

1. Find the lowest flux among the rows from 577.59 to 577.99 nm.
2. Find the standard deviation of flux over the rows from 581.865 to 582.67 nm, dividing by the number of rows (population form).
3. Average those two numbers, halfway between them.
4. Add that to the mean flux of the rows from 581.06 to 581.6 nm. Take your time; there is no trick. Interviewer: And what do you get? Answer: 18.2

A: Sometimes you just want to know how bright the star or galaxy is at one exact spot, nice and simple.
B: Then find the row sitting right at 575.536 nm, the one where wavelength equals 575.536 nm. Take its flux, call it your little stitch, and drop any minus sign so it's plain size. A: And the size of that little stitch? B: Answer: 12.8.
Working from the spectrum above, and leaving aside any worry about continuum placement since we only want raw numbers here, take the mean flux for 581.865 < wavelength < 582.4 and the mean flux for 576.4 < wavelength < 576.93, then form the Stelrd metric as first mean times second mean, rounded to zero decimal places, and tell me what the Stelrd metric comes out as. 164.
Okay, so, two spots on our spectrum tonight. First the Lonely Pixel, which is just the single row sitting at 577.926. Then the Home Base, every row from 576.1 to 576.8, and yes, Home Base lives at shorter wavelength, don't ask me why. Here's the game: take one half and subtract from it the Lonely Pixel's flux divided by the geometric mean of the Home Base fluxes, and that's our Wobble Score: -0.405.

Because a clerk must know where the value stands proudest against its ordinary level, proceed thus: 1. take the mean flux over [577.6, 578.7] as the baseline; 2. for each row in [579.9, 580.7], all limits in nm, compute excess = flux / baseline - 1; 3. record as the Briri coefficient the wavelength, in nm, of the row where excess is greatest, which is 580.193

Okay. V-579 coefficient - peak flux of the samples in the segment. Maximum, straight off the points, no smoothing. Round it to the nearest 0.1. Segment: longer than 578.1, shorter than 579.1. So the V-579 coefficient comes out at 12.2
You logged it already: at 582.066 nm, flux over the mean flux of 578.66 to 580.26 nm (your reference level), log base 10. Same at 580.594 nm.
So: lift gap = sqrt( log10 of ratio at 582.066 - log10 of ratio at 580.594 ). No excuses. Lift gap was 0.132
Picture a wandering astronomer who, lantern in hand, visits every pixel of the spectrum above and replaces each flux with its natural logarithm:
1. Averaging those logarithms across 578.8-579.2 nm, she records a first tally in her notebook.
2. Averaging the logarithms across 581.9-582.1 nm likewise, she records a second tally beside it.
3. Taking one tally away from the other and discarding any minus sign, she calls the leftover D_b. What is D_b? 0.032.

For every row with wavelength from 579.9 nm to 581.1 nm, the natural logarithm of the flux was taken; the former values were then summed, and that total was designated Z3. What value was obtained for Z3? 22.67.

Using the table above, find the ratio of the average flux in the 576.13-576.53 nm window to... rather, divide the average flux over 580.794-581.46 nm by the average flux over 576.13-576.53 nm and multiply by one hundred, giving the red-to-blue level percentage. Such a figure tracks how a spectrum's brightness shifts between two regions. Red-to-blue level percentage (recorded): 97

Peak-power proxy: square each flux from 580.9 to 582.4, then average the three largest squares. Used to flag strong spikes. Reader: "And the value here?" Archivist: 163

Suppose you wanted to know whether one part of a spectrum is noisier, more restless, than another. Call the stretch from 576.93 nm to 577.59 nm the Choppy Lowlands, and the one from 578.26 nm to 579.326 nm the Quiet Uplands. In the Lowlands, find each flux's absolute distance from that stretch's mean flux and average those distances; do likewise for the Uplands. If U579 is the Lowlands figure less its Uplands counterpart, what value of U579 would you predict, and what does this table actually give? -0.12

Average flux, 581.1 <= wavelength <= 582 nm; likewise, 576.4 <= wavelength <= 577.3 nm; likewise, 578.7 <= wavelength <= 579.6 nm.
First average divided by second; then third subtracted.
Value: -11.3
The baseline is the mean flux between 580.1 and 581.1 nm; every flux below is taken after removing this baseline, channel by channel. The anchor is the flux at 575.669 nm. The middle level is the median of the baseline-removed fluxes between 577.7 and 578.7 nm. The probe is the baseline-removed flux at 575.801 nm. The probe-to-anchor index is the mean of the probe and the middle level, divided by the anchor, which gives -0.2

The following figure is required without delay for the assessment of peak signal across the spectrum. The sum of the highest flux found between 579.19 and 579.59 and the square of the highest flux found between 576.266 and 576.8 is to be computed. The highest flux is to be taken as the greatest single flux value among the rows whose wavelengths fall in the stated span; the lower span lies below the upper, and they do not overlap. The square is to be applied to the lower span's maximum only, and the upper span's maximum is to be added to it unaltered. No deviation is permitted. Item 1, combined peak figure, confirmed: 181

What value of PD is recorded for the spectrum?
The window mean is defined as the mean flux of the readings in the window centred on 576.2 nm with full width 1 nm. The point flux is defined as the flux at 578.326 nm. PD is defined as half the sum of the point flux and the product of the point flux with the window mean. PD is 80.6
